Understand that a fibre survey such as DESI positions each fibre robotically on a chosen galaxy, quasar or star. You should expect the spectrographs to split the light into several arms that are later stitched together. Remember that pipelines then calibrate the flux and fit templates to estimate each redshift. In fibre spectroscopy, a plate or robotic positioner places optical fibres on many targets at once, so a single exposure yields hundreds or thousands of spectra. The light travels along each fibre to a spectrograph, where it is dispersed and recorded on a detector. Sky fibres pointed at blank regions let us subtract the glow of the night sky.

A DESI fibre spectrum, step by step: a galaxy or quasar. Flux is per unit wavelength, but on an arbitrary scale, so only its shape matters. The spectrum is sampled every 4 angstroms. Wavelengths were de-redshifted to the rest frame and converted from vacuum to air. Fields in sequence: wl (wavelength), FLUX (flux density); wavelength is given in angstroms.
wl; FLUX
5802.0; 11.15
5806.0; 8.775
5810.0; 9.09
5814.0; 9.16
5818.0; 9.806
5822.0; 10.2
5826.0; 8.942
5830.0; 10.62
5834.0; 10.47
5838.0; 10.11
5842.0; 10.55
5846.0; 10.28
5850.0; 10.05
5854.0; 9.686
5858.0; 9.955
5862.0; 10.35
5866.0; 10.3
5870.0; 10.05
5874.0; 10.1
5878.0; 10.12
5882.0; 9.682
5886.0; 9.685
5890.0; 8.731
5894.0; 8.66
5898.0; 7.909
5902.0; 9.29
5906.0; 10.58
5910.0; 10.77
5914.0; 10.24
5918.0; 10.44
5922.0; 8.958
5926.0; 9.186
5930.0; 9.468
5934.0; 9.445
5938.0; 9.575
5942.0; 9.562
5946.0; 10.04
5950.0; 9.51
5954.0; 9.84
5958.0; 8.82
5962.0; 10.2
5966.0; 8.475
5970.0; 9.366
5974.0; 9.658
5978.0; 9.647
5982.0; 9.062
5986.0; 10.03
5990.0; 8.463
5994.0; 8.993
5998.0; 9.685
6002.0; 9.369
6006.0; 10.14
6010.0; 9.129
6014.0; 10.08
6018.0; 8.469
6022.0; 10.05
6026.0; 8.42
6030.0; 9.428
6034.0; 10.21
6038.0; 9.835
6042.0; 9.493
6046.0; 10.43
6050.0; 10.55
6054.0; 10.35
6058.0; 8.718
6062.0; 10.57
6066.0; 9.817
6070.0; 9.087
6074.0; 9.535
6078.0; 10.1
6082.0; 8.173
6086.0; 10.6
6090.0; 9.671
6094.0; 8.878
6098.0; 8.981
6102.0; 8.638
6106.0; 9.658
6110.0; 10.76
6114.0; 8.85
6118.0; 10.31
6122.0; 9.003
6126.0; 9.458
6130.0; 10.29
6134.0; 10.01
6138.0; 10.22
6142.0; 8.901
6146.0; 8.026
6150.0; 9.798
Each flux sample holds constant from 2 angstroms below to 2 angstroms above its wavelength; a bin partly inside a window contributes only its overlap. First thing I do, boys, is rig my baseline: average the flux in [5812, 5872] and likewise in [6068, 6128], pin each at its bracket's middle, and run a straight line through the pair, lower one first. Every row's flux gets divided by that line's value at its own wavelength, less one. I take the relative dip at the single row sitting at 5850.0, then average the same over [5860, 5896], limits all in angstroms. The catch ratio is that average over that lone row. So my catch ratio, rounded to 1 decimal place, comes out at -6.4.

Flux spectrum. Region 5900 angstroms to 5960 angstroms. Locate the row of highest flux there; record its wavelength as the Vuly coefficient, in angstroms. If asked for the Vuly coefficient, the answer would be 5910.0 angstroms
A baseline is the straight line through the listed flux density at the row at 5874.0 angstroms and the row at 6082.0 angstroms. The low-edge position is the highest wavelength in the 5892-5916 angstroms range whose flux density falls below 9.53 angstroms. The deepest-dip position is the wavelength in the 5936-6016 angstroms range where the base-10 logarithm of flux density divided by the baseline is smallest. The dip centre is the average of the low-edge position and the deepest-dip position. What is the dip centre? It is 5934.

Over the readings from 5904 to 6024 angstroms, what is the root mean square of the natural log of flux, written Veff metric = 2.26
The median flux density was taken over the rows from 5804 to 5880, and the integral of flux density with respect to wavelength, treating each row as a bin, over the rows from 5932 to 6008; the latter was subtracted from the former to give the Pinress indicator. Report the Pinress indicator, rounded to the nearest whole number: -709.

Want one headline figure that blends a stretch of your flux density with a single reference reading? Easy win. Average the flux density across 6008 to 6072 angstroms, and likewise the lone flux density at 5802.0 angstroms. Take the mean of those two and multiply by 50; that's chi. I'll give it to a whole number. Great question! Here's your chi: 520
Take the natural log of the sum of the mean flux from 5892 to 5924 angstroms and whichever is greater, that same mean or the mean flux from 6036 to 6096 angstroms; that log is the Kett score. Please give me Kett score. 2.961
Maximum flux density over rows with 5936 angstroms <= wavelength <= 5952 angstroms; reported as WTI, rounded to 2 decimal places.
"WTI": 10.04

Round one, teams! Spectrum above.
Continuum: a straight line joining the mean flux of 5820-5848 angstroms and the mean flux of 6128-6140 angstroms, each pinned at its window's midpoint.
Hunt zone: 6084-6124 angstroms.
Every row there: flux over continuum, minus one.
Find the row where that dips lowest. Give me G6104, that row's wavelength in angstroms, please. 6102.0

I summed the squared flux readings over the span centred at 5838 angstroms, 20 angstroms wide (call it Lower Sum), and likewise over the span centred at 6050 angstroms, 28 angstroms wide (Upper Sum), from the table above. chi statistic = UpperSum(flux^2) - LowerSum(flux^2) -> 160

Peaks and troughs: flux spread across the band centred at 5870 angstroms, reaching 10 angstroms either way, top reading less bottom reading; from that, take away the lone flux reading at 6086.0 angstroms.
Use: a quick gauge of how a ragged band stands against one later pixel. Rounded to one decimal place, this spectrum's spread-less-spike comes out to -10.3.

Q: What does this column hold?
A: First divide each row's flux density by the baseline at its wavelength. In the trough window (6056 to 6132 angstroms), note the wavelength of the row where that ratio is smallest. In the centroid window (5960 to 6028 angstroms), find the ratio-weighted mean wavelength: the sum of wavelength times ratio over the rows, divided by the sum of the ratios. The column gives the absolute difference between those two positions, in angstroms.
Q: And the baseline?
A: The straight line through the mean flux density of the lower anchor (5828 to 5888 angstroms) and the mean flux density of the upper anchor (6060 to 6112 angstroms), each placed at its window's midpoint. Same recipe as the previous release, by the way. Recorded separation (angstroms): 88.0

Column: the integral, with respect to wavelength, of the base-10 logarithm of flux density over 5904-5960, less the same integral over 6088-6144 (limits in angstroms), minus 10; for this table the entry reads -9.5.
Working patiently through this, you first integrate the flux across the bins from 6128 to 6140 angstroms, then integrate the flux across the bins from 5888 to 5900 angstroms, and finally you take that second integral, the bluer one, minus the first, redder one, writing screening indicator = -21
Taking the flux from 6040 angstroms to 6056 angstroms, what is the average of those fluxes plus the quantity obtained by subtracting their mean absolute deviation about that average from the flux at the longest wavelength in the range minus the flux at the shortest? 10.7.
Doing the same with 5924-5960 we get 8.9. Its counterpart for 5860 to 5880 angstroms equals 9.8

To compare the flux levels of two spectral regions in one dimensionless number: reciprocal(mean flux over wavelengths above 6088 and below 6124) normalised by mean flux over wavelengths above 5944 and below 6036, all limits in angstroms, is 0.0113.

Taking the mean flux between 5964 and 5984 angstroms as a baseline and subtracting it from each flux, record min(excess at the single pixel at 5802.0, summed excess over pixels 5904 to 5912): 1.9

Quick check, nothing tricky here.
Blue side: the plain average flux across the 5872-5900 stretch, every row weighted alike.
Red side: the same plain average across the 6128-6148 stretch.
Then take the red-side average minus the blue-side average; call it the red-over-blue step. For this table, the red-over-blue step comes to 0.22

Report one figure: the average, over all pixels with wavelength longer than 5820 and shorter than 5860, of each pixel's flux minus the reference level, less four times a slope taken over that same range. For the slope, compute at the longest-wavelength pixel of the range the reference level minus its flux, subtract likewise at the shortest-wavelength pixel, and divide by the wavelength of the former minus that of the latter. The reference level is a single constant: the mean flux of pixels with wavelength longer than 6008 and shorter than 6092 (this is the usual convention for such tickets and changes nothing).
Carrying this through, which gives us 0.41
